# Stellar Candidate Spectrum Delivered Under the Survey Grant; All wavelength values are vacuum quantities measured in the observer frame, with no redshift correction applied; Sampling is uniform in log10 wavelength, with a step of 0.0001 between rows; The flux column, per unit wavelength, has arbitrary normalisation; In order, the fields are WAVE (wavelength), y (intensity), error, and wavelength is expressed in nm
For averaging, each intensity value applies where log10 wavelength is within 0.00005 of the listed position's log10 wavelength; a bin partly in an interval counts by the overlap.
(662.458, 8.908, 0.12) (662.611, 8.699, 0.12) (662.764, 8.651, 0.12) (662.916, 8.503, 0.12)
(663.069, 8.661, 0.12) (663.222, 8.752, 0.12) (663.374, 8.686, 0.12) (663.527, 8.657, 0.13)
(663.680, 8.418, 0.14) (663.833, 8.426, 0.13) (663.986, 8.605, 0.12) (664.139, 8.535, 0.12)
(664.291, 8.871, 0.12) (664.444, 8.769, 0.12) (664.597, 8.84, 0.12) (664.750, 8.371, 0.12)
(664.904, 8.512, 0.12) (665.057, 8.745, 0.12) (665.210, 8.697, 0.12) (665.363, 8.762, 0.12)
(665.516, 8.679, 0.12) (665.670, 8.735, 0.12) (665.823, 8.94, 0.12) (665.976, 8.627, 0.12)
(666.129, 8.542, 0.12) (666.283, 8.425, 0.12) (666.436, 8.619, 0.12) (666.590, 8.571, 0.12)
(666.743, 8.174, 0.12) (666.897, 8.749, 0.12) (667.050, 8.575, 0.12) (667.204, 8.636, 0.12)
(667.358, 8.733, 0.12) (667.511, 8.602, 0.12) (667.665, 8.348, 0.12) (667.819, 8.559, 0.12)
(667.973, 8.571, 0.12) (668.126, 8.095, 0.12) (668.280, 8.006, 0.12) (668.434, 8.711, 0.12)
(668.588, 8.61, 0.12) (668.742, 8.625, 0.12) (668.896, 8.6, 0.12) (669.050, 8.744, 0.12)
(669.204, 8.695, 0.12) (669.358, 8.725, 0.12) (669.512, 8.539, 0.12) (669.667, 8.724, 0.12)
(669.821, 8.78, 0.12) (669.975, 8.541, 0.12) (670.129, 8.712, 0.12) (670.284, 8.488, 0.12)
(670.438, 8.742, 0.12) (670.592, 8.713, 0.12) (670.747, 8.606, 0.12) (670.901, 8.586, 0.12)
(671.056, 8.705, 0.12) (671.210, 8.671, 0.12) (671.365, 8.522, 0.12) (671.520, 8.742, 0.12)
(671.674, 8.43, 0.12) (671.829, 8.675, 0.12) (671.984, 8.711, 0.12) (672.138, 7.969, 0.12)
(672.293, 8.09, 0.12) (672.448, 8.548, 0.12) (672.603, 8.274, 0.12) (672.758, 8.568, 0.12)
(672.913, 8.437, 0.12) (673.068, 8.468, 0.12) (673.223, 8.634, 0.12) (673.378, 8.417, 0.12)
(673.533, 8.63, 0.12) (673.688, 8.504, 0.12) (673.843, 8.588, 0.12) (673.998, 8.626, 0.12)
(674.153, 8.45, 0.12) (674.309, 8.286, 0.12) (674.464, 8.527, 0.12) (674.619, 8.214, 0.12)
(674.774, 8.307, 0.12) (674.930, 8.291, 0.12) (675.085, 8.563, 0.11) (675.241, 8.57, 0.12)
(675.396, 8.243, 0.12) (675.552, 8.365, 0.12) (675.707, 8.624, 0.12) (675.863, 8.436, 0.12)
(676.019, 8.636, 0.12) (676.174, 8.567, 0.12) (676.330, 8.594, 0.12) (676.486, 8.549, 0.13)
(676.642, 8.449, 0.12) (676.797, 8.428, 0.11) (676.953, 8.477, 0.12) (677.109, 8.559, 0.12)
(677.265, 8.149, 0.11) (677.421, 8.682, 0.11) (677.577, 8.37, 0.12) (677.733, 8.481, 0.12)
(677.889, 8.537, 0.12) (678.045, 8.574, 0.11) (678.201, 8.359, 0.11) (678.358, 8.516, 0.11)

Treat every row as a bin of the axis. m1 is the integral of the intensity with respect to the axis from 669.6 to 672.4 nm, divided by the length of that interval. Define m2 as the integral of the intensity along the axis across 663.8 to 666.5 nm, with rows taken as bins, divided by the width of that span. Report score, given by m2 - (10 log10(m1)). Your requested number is -0.68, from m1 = 8.58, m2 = 8.66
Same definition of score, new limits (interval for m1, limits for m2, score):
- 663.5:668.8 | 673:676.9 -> -0.85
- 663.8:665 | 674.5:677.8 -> -0.90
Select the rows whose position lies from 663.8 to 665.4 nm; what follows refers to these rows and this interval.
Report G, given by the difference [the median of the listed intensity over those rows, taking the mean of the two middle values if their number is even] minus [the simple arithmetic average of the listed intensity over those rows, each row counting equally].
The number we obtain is 0.049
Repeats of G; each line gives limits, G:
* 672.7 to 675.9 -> 0.004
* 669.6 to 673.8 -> 0.035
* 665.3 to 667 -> 0.007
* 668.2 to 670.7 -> 0.081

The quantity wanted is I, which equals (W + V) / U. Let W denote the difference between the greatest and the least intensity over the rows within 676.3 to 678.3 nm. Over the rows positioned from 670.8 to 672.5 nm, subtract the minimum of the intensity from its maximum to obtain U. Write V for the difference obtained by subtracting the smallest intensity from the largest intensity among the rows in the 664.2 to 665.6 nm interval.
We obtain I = 1.34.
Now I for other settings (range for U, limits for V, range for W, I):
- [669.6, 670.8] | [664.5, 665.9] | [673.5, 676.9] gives 3.39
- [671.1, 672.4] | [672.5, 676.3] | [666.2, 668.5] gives 1.51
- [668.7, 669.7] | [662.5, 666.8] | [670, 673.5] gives 7.51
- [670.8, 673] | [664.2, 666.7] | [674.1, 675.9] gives 1.27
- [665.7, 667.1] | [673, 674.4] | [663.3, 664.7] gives 1.05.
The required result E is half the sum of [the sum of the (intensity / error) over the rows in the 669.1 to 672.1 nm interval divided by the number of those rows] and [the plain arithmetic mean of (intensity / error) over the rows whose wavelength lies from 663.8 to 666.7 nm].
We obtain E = 71.9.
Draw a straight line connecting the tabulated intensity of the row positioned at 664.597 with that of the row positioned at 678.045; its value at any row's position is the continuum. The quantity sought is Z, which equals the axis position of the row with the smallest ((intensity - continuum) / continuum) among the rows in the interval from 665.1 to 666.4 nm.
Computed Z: 666.283 nm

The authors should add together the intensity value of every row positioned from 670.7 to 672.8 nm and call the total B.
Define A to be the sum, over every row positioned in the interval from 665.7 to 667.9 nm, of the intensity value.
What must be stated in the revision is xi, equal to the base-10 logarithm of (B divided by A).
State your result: -0.004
